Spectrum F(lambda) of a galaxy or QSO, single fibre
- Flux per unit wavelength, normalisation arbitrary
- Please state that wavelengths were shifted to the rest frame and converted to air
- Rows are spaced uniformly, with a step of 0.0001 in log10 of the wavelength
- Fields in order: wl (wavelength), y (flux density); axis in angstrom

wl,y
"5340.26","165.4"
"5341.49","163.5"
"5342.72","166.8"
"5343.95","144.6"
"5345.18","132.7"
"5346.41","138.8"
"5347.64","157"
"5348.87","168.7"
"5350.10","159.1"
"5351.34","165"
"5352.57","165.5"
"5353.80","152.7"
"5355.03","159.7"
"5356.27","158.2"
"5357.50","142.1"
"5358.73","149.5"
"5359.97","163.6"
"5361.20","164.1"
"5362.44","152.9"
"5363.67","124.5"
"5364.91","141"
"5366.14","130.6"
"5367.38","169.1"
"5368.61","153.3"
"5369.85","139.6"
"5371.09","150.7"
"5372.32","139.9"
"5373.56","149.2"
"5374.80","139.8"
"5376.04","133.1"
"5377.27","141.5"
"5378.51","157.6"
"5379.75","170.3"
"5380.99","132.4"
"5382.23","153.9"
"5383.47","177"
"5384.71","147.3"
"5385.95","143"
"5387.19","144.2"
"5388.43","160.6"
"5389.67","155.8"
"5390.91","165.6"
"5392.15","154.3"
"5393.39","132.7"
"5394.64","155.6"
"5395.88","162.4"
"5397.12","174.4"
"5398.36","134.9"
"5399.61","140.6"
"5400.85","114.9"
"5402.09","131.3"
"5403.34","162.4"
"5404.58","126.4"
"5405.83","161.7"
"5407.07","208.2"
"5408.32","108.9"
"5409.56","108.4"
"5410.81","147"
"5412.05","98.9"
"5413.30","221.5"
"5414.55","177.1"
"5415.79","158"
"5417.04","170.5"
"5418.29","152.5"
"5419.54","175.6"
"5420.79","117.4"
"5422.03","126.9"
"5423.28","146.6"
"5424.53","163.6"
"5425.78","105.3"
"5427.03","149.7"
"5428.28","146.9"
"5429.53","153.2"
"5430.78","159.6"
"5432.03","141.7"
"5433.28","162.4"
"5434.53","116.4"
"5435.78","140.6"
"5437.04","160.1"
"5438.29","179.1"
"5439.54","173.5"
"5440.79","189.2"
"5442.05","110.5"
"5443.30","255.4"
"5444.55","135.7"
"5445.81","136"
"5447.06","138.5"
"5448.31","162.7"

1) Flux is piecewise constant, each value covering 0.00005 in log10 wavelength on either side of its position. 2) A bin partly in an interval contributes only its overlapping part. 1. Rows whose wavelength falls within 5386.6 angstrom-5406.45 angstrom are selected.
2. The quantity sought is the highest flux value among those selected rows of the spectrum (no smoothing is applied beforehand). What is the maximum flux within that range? 174.4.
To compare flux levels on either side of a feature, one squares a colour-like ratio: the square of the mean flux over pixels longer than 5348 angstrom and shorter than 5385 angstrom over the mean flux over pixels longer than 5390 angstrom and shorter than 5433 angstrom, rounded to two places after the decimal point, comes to 1.04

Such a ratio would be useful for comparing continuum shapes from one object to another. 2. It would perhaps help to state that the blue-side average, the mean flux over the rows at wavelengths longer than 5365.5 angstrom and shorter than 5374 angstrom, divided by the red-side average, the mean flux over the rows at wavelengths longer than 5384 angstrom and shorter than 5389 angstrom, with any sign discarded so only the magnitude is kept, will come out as 0.99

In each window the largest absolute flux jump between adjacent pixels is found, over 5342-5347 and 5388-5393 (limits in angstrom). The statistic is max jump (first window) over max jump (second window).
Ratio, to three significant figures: 1.96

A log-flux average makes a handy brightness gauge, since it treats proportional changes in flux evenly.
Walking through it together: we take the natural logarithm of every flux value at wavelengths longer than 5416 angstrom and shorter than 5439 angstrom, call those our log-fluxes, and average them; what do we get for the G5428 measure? 4.99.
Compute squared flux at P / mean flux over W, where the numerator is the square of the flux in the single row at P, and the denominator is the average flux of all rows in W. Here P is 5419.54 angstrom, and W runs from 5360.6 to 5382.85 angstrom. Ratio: 210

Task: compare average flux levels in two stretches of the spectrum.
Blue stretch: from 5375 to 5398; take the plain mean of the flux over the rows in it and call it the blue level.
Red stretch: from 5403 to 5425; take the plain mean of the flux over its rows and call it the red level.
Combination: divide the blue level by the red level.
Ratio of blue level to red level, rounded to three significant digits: 1.01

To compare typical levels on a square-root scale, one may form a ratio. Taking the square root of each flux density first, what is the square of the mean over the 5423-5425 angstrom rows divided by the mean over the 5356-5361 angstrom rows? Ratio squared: 1.01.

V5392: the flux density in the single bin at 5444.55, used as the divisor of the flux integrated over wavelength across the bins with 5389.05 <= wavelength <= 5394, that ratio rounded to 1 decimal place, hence 5.6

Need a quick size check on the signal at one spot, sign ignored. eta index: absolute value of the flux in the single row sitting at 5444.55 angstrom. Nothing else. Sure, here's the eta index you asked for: 136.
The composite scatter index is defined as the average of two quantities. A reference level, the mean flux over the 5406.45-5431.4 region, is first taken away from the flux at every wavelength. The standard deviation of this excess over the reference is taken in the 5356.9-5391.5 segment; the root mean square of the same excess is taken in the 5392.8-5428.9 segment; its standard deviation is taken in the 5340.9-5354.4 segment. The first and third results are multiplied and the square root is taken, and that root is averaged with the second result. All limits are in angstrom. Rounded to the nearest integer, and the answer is 21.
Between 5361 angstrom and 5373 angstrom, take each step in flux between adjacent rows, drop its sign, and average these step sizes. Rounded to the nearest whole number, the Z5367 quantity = 17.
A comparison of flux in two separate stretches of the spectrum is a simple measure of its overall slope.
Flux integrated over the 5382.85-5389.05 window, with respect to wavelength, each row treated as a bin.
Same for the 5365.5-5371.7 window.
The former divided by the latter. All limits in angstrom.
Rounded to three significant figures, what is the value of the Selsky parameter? 1.04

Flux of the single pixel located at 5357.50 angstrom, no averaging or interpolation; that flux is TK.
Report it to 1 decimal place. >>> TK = 142.1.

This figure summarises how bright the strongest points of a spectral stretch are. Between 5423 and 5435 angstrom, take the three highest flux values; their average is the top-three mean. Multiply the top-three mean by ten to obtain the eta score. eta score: 1619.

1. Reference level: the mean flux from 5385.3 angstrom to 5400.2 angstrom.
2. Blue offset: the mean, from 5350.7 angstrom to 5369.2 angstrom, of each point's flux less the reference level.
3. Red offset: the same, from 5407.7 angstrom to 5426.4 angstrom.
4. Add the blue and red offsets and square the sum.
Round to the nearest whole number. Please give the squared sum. 36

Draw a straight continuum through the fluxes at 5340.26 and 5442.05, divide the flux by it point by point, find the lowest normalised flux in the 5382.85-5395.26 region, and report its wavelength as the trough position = 5393.39 angstrom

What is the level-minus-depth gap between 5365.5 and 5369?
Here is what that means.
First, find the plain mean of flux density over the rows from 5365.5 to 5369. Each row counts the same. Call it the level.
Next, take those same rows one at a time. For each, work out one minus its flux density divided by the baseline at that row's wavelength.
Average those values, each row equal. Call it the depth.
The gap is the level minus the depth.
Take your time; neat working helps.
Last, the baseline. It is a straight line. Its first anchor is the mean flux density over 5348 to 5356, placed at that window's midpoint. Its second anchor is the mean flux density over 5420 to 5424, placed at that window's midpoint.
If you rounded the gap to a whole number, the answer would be 151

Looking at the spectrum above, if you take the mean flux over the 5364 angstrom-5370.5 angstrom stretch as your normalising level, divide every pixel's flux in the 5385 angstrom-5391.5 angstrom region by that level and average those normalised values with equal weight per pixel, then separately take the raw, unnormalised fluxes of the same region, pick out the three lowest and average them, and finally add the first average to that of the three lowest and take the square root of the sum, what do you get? 12.2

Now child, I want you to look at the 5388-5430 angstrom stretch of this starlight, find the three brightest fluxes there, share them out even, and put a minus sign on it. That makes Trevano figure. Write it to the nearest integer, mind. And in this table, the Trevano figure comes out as -202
